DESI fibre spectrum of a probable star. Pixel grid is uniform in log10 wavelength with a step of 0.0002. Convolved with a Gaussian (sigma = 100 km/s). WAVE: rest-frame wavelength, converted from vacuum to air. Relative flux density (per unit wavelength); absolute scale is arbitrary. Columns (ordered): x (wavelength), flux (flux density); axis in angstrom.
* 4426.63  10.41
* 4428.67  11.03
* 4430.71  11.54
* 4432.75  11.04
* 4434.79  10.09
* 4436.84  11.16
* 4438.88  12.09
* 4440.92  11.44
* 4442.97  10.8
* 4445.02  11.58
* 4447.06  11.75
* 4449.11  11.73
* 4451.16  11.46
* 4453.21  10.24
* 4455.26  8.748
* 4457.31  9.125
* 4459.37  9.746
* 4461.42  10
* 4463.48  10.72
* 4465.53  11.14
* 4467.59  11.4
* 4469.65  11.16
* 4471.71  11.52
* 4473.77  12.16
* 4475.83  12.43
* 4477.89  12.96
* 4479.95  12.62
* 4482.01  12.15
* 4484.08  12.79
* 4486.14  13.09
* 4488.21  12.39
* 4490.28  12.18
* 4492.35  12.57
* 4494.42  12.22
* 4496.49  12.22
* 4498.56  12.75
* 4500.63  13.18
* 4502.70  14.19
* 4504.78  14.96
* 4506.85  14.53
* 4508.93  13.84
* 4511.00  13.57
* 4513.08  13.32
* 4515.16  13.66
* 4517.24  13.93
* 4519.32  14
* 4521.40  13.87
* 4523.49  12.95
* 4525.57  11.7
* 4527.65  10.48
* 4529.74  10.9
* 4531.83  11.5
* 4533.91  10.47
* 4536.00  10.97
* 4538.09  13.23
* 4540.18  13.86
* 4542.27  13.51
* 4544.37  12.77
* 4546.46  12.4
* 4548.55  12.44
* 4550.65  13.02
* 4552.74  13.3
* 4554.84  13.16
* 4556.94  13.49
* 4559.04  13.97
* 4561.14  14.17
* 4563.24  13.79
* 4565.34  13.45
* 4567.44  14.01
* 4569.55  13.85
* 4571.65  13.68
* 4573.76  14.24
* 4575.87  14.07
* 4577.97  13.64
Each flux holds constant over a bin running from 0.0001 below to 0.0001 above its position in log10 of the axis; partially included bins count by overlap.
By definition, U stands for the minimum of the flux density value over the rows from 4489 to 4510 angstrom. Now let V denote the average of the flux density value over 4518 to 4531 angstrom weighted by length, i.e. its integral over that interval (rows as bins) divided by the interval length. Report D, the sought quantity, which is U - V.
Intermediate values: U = 12.18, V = 12.3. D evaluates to -0.2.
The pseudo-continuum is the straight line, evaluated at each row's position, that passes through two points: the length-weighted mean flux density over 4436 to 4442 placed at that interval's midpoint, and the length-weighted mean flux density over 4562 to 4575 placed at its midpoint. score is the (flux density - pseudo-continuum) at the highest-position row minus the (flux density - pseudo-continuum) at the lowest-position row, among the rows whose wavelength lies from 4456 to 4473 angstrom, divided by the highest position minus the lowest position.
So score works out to 0.15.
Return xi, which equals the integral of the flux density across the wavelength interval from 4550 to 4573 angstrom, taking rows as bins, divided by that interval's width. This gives 13.6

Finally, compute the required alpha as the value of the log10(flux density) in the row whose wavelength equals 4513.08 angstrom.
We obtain 1.12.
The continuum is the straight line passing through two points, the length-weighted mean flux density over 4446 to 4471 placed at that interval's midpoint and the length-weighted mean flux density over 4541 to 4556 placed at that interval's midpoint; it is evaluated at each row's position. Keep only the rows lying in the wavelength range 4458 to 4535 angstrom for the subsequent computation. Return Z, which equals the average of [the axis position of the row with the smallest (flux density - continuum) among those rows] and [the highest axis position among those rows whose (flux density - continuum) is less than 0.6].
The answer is 4533.9 angstrom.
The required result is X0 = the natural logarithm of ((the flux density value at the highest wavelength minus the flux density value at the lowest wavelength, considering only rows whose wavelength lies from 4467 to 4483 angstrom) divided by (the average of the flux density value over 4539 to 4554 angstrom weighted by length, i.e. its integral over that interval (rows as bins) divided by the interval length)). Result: -2.9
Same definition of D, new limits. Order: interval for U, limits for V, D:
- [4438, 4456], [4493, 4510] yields -4.7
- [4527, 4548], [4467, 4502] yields -1.9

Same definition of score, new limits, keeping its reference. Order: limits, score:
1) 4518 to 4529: -0.44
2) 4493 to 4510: 0.09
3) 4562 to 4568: 0.03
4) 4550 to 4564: 0.04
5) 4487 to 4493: 0.03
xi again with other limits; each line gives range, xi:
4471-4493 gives 12.5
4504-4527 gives 13.6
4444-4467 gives 10.6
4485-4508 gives 13.1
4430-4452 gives 11.3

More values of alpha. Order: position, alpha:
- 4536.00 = 1.04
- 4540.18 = 1.14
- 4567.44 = 1.15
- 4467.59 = 1.06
